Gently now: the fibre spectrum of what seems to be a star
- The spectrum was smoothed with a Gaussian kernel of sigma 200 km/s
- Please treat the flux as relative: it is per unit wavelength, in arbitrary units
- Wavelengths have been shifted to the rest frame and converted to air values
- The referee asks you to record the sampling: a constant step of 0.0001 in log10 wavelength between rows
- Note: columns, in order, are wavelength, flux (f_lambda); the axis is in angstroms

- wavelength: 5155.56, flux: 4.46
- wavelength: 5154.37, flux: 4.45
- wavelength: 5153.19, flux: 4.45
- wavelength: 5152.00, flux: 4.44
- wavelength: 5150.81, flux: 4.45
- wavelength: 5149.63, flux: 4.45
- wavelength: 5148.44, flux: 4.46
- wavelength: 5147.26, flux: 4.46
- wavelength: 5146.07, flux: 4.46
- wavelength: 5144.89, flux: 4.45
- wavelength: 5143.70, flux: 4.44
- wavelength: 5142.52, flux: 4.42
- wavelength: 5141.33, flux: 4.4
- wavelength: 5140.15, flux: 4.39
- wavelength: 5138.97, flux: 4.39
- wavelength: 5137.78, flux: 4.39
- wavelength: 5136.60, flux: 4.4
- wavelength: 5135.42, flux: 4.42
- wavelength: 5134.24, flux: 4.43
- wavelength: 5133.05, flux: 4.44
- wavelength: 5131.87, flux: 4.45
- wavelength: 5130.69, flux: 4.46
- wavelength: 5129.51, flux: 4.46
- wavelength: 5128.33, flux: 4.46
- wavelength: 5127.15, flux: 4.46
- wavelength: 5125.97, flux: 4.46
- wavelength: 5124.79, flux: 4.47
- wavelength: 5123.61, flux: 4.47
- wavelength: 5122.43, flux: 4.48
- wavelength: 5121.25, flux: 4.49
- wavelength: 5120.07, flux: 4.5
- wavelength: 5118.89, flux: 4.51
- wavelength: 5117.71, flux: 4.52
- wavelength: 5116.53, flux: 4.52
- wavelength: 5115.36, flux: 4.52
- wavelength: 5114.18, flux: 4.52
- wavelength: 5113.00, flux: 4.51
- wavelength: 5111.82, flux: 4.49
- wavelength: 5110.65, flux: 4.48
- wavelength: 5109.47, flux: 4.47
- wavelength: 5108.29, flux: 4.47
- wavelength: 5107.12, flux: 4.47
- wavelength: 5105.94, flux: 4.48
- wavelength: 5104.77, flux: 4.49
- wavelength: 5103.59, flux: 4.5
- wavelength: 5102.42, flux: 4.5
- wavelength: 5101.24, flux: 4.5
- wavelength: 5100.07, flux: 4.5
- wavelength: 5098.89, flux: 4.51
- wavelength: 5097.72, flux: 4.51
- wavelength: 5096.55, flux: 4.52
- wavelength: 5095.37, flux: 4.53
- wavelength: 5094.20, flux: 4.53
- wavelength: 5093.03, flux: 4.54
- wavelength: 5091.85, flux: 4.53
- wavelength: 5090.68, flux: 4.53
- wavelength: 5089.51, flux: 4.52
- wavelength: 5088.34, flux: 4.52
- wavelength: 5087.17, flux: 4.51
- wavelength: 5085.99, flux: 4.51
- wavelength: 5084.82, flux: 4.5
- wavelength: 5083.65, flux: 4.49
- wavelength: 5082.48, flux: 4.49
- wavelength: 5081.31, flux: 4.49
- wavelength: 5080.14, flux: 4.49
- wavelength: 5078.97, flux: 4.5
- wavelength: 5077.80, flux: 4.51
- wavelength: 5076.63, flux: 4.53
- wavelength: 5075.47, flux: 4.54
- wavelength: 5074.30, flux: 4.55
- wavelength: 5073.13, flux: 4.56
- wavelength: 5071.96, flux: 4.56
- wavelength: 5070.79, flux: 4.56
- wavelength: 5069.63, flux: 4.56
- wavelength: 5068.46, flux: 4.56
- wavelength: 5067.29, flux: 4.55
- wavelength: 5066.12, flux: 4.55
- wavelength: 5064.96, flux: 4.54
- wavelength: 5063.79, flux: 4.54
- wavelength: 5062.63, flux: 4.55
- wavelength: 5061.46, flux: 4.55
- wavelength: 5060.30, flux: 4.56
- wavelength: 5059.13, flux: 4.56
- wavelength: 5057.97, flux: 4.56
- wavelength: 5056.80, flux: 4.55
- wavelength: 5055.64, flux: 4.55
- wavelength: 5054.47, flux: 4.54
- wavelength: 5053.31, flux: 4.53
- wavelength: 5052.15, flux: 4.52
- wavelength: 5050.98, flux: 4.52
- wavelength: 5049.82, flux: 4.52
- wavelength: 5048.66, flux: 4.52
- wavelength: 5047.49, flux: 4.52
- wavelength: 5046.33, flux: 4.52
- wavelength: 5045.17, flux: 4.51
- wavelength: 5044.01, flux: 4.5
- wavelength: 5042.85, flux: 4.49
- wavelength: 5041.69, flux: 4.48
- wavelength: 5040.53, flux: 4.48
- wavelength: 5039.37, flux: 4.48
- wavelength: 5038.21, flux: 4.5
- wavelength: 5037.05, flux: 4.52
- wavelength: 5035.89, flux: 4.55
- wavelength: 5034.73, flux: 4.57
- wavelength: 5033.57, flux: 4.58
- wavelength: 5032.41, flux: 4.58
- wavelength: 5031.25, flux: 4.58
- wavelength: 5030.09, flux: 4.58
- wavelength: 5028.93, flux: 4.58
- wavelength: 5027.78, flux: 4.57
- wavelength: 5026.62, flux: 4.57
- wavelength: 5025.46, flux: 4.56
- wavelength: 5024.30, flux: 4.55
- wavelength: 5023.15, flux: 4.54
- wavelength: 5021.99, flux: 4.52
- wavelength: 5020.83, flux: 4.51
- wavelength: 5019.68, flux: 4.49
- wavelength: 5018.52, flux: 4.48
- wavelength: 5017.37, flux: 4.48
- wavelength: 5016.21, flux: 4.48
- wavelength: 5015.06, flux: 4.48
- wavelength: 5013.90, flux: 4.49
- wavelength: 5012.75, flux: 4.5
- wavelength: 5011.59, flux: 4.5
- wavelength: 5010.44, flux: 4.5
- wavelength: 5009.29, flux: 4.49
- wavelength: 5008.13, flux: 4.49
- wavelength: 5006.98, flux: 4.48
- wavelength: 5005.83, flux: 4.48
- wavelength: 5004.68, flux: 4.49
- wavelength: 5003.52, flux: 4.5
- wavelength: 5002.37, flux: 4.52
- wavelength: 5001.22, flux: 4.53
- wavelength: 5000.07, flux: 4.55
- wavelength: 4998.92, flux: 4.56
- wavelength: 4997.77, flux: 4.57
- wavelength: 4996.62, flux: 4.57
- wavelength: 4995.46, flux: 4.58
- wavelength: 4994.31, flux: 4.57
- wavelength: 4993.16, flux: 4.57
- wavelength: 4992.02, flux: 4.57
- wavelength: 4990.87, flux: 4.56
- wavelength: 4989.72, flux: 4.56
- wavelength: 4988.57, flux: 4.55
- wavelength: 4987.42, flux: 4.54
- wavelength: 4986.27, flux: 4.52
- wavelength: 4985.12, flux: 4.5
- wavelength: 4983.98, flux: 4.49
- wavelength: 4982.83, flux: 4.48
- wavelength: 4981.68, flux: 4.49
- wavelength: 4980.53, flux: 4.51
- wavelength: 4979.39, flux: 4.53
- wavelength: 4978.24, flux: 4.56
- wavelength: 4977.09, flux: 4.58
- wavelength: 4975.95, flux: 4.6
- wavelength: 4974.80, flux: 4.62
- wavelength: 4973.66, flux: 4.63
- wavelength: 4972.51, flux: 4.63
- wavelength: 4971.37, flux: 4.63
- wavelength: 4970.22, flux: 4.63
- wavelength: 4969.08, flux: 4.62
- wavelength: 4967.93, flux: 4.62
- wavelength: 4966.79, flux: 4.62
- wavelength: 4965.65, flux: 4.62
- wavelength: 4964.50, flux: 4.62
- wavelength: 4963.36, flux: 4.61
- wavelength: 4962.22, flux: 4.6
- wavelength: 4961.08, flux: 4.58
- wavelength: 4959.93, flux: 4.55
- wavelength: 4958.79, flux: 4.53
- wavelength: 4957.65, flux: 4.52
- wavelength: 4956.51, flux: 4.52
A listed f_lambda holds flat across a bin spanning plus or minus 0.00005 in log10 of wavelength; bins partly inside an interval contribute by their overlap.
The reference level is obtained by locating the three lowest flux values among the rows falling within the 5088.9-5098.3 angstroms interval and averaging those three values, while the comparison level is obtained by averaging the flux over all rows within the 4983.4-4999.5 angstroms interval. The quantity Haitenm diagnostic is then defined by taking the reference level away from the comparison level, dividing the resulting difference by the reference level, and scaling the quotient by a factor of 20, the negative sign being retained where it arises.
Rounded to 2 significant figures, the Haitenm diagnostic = 0.15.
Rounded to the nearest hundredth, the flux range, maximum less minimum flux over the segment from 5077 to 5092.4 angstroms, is 0.04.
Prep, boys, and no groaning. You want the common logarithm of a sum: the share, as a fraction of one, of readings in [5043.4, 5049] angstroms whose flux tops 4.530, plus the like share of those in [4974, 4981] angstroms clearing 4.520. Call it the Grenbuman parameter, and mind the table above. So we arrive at -0.079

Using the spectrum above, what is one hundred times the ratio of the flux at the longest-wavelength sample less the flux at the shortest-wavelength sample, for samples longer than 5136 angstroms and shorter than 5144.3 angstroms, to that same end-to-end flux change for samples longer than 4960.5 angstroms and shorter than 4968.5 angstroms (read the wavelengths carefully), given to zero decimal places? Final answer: 100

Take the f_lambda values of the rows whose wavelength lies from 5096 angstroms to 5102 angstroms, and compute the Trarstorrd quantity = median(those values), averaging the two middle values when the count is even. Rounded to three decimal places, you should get 4.510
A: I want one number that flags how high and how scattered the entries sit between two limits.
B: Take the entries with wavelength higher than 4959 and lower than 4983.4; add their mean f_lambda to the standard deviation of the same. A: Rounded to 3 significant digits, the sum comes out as 4.63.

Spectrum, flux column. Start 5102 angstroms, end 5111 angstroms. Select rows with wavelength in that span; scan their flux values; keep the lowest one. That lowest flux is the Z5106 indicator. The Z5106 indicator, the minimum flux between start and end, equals 4.47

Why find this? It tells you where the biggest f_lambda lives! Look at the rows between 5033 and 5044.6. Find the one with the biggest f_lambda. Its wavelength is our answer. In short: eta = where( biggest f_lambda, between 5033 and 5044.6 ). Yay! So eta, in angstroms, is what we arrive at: 5033.57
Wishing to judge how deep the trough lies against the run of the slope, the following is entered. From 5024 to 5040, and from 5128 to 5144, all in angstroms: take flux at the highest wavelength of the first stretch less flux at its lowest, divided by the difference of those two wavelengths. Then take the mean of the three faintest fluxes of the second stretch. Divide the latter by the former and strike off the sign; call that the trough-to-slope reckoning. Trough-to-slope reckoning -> 945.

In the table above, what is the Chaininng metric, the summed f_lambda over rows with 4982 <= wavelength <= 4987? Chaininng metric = 18.0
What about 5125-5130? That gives 17.8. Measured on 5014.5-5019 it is 17.9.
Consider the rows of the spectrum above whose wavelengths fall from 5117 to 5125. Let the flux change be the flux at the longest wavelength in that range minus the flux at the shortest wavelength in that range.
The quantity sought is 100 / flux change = -2000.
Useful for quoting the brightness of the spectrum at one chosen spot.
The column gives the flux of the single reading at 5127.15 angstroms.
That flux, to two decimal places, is 4.46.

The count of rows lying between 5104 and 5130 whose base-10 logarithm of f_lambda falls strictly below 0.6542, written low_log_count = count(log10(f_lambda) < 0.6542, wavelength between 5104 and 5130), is 18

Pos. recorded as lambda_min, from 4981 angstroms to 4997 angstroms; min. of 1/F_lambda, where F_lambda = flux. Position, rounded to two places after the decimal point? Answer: 4995.46 angstroms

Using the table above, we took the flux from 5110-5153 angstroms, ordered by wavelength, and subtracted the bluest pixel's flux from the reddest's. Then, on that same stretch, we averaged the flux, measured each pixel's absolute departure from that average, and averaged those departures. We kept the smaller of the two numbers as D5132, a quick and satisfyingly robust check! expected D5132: -0.040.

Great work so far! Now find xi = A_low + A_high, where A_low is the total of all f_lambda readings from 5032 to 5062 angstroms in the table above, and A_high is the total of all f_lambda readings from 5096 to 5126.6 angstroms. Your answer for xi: 235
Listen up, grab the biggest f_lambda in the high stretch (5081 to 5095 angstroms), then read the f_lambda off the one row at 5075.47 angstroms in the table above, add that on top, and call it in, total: 9.080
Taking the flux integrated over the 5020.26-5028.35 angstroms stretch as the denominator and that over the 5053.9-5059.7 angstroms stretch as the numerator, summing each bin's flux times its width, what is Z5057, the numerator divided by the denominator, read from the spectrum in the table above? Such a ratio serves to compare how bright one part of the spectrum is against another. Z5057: 0.72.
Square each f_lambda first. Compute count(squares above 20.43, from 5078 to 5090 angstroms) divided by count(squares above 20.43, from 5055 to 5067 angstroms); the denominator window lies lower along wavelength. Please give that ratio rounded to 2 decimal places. 0.20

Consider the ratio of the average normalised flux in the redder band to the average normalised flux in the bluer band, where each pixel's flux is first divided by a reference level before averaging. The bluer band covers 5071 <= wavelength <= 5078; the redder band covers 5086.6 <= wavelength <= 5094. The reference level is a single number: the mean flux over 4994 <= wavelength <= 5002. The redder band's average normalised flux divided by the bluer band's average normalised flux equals 0.996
